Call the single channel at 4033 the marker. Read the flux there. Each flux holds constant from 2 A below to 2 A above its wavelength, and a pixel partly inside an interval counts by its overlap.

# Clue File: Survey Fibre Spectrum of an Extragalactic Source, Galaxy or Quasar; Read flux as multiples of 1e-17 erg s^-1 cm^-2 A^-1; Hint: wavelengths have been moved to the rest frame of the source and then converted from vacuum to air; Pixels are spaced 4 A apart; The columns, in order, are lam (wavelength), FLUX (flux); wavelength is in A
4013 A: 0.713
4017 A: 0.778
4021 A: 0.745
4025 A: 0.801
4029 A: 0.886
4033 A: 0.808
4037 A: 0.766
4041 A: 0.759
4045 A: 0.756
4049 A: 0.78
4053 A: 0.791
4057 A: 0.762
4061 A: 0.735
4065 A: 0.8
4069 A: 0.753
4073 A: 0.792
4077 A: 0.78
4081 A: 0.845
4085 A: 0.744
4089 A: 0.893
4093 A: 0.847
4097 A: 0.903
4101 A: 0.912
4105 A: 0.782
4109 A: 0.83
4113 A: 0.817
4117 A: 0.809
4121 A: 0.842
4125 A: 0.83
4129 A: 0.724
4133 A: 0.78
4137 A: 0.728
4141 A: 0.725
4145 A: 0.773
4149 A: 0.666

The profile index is 0.808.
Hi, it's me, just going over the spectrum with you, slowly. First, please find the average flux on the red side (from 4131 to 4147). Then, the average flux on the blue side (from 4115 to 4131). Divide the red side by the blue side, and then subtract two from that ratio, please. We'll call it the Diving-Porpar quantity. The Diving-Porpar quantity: -1.06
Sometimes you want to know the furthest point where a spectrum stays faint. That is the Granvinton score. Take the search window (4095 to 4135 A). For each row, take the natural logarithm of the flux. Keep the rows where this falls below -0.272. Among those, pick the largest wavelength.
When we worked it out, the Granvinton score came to 4129 A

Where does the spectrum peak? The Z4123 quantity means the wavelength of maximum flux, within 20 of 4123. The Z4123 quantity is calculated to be 4121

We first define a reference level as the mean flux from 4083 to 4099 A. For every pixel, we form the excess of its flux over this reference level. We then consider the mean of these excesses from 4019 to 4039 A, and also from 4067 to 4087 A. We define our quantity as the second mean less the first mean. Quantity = -0.02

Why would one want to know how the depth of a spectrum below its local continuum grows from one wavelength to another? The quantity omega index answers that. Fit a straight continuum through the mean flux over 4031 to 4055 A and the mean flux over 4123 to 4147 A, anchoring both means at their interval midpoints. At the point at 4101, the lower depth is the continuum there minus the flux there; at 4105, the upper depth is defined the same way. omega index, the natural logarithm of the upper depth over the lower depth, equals -2.2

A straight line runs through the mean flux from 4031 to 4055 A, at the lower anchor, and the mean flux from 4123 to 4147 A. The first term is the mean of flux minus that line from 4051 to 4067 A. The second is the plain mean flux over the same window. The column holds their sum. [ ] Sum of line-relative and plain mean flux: 0.77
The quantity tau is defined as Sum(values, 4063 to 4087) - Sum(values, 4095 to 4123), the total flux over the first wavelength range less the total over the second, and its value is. -1.2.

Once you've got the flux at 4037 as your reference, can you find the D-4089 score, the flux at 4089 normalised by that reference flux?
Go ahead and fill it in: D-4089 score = 1.17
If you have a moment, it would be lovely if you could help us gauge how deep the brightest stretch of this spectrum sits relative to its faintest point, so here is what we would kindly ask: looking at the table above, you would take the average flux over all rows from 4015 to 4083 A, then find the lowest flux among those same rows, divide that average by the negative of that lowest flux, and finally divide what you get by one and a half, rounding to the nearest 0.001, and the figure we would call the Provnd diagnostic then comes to -0.712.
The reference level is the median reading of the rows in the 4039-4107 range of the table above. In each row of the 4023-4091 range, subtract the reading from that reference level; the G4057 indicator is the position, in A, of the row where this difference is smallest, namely 4089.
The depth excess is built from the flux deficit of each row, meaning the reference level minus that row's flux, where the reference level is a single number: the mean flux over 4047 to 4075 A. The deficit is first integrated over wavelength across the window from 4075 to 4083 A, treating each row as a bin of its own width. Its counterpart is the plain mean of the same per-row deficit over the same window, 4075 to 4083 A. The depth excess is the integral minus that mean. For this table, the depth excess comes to -0.27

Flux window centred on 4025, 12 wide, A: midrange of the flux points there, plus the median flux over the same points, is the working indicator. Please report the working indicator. 1.62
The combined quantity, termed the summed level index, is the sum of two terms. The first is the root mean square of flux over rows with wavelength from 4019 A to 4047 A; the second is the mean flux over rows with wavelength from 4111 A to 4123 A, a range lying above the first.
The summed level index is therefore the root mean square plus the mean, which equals 1.61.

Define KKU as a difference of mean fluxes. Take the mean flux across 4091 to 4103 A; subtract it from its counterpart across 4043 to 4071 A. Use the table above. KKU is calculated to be -0.12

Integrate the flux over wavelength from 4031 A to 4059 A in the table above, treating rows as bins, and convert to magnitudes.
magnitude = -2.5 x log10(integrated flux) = -3.3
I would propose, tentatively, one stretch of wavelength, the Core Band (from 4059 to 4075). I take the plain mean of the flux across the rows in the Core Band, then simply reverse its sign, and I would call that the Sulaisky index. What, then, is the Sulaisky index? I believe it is -0.770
